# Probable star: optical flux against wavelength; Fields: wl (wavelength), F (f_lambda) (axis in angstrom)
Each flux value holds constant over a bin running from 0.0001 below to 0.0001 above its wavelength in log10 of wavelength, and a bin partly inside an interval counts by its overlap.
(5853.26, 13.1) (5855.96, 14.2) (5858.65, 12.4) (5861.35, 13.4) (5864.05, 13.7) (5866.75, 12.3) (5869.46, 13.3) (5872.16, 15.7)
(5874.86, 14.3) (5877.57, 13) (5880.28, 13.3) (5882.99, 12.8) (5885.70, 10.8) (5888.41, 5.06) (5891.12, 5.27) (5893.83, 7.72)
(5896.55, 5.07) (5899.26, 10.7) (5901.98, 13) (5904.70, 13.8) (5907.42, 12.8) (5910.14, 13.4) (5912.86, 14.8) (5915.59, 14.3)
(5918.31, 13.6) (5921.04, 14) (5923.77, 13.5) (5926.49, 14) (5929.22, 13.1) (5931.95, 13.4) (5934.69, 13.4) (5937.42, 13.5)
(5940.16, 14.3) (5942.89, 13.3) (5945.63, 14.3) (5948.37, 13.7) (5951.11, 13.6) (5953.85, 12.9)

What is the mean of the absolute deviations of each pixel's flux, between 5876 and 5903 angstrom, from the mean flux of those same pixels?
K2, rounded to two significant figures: 3.1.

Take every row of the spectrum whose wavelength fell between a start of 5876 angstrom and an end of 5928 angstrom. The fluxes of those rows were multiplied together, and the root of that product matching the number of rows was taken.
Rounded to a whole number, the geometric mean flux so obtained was 11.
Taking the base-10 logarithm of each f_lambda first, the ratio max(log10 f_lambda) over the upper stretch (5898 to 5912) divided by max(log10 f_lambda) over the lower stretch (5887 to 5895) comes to 1.28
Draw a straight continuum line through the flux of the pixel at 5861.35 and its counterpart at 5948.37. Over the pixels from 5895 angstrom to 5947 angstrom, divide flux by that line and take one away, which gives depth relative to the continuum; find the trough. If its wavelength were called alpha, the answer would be 5896.55 angstrom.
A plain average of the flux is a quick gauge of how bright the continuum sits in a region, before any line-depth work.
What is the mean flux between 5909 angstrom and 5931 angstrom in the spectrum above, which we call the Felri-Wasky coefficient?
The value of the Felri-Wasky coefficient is 13.8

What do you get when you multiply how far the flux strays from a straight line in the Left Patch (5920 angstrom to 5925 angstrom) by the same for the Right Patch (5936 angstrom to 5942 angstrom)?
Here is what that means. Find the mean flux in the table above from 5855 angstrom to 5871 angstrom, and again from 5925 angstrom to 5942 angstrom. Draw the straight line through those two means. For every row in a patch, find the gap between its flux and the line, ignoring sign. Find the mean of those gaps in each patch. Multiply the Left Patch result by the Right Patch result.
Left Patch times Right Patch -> 0.10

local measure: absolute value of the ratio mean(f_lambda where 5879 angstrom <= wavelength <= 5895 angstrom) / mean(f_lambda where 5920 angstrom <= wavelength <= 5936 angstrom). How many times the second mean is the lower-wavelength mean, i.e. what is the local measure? 0.68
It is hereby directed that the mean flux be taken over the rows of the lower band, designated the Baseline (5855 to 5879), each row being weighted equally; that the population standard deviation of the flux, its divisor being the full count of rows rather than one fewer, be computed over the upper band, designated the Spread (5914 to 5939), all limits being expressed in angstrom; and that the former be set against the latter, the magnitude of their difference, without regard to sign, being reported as 13.2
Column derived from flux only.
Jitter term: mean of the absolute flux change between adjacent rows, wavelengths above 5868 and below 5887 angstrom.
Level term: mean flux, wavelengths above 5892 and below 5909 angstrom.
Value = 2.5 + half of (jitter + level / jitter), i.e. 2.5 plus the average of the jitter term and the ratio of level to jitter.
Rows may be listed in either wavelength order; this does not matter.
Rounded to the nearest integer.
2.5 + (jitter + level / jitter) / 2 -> 7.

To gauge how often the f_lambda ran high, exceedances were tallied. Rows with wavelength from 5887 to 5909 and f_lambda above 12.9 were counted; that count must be 2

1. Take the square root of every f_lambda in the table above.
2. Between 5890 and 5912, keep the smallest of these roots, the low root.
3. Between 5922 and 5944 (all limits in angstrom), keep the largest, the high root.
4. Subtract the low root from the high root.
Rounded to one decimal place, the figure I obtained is 1.5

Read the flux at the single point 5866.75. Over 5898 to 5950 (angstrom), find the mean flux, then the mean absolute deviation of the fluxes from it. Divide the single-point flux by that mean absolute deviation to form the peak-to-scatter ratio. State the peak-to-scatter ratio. 23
